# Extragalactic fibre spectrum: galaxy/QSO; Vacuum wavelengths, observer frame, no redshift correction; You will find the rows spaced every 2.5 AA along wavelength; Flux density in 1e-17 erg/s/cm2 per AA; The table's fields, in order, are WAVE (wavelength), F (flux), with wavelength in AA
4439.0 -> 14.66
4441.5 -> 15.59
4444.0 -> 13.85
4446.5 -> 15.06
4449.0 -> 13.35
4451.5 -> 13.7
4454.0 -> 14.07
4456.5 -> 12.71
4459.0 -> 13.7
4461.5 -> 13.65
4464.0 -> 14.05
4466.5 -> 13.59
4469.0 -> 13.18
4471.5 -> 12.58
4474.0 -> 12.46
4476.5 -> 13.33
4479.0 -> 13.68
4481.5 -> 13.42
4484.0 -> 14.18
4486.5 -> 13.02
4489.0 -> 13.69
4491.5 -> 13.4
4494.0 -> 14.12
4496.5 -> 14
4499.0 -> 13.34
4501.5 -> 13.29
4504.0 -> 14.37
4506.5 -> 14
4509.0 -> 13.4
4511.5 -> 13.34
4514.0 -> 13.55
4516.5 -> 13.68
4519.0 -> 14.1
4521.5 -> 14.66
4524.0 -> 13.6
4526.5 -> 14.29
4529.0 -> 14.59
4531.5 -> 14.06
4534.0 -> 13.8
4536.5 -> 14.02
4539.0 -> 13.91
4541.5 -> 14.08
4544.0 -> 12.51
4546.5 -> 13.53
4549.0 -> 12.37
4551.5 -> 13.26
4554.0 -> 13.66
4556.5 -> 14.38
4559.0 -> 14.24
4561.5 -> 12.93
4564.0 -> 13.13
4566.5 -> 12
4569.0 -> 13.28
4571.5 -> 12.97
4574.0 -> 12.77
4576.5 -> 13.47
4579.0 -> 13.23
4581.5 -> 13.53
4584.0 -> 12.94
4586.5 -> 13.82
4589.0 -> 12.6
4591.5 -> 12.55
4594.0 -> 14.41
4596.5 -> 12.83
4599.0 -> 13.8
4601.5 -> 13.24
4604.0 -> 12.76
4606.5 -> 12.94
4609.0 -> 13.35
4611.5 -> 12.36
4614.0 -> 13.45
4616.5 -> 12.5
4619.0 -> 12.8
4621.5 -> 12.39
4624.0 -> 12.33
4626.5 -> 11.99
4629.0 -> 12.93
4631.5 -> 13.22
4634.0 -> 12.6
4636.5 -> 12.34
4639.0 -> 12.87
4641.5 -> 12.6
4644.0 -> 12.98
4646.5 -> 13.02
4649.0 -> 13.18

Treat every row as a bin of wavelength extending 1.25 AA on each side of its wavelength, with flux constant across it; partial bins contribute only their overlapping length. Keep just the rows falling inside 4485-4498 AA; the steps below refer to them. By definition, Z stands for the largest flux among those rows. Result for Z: 14.12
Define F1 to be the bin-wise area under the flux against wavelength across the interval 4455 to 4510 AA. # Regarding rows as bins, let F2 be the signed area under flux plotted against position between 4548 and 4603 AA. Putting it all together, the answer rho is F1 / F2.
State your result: 1.020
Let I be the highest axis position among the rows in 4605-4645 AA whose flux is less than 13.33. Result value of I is 4644.0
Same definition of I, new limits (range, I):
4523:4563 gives 4561.5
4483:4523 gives 4501.5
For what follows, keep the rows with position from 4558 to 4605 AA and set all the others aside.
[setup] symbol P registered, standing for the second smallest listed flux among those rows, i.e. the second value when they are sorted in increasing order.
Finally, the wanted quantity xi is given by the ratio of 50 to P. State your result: 3.984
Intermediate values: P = 12.55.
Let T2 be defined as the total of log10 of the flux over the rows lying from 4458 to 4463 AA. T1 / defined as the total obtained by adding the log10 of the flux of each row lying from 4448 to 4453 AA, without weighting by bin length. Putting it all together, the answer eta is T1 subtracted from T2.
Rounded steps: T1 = 2.26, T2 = 2.272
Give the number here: 0.010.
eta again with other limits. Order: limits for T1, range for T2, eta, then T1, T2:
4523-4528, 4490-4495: -0.012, 2.29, 2.277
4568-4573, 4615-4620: -0.032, 2.24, 2.204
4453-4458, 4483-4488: 0.014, 2.25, 2.266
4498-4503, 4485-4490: 0.002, 2.25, 2.251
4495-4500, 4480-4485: 0.008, 2.27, 2.279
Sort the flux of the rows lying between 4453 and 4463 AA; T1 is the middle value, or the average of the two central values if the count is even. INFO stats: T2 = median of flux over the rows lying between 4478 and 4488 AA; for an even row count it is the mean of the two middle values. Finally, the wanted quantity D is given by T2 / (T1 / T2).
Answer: 13.4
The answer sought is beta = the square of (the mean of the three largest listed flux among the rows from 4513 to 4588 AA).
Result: 212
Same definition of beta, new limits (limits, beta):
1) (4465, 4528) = 209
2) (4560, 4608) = 196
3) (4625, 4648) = 171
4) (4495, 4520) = 200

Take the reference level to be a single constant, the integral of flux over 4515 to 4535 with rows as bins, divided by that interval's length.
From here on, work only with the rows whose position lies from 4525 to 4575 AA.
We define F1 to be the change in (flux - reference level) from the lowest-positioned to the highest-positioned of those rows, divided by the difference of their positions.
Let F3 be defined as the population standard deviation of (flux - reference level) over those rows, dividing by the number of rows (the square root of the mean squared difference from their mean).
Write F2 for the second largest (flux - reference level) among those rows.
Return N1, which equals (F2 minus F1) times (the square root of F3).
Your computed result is 0.3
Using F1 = -0.03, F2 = 0.3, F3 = 0.72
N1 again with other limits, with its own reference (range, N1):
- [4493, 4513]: 0.0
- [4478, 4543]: 0.3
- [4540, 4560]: 0.1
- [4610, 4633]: -0.6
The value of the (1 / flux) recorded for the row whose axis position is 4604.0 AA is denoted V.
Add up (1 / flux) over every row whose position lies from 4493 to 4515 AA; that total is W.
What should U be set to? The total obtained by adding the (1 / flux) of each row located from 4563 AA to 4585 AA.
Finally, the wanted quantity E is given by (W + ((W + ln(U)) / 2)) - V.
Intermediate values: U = 0.691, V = 0.0784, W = 0.657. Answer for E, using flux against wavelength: 0.722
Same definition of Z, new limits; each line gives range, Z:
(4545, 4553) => 13.53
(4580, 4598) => 14.41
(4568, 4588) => 13.82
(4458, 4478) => 14.05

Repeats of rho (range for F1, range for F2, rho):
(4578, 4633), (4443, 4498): 0.957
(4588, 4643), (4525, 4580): 0.954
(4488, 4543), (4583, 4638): 1.074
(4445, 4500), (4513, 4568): 0.993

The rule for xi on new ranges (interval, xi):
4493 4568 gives 4.042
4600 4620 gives 4.000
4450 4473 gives 3.934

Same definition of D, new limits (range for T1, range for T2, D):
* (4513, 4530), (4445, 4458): 13.3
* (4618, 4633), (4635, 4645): 12.9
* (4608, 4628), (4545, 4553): 14.1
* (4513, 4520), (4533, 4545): 14.1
